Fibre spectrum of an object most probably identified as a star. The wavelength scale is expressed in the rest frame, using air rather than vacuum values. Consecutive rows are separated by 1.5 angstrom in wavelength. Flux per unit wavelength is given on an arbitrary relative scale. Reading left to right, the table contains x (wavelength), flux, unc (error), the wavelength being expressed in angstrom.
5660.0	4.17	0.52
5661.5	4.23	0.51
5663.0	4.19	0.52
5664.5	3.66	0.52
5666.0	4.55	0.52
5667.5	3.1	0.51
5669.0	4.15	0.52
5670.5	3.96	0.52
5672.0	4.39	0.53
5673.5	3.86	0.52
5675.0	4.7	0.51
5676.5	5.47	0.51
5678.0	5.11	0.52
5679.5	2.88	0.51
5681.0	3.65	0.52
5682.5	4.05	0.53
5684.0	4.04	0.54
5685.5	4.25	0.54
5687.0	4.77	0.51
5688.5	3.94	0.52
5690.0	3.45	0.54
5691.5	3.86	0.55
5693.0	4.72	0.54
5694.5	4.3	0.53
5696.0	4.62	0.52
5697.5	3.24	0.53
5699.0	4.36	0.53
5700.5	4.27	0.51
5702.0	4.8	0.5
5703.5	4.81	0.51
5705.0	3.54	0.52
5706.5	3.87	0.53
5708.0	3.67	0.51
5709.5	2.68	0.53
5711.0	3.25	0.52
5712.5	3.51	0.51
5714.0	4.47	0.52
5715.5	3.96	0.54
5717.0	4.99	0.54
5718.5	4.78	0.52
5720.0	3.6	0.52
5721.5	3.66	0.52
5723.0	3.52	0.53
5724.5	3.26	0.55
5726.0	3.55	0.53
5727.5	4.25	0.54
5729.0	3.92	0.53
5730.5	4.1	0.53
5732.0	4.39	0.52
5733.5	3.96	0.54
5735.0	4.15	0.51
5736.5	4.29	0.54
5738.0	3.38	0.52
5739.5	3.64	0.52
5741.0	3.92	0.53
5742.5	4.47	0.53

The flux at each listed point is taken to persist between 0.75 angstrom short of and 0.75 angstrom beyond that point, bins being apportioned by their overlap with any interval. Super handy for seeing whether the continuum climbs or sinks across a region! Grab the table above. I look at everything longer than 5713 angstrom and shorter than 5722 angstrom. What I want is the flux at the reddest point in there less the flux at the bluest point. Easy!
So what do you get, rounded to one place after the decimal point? -0.8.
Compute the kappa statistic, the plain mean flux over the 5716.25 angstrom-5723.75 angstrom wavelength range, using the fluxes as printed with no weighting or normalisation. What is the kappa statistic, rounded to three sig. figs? 4.11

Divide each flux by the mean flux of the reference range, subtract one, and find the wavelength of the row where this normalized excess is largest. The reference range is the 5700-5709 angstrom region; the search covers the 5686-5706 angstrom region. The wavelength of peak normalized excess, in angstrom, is 5703.5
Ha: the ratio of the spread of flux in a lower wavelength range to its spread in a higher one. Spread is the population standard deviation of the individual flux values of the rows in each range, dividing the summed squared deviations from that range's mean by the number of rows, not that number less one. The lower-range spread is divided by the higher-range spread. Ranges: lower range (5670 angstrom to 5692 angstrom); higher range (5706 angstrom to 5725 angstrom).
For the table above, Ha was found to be 1.03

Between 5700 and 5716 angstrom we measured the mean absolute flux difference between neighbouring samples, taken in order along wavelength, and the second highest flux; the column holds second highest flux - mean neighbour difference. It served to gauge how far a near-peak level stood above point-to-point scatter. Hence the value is 4.24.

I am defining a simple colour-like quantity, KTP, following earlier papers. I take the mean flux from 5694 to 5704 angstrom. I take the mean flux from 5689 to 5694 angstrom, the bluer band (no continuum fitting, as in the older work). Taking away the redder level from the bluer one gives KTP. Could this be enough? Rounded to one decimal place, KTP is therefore -0.3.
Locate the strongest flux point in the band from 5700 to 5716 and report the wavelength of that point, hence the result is 5703.5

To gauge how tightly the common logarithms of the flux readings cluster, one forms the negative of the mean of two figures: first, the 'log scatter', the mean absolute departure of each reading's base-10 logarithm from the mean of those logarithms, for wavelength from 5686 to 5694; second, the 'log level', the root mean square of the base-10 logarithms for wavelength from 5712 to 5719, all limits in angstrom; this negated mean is -0.343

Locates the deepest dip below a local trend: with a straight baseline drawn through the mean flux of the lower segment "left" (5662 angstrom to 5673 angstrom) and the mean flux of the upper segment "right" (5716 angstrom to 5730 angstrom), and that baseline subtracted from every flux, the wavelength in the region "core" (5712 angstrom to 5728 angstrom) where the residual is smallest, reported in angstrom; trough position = 5724.5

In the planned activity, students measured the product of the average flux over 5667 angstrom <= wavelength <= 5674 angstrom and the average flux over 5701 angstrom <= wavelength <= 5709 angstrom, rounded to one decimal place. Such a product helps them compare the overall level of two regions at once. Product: 16.1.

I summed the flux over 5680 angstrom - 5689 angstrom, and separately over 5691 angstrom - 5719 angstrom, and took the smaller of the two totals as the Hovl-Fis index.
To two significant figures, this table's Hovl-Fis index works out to 25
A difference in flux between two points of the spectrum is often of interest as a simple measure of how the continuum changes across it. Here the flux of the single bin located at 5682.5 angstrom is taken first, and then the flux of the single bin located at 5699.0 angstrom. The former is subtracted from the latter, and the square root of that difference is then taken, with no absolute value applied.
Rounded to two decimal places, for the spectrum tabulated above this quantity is 0.56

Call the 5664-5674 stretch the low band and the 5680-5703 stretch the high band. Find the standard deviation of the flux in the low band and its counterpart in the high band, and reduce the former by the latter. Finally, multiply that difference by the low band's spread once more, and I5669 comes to 0.00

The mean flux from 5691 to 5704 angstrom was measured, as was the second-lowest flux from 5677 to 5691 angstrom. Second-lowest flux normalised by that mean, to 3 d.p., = 0.797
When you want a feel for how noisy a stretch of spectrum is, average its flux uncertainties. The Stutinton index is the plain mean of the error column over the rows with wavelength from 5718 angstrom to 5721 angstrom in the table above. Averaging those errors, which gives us 0.520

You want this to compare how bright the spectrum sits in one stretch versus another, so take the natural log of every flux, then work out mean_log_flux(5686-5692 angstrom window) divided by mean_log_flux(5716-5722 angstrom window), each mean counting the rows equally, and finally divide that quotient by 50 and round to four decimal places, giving 0.0192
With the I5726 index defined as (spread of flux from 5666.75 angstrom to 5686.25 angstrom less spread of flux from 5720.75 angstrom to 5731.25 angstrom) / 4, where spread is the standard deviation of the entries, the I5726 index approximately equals 0.09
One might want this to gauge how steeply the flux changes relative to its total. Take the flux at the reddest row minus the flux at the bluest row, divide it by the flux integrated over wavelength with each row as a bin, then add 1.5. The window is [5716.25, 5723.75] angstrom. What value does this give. 1.45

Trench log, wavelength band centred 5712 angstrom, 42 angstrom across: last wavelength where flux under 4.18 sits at 5730.5 angstrom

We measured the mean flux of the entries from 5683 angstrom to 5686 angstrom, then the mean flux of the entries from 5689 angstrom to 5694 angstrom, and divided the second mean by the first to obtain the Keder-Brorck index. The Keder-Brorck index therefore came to 0.97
